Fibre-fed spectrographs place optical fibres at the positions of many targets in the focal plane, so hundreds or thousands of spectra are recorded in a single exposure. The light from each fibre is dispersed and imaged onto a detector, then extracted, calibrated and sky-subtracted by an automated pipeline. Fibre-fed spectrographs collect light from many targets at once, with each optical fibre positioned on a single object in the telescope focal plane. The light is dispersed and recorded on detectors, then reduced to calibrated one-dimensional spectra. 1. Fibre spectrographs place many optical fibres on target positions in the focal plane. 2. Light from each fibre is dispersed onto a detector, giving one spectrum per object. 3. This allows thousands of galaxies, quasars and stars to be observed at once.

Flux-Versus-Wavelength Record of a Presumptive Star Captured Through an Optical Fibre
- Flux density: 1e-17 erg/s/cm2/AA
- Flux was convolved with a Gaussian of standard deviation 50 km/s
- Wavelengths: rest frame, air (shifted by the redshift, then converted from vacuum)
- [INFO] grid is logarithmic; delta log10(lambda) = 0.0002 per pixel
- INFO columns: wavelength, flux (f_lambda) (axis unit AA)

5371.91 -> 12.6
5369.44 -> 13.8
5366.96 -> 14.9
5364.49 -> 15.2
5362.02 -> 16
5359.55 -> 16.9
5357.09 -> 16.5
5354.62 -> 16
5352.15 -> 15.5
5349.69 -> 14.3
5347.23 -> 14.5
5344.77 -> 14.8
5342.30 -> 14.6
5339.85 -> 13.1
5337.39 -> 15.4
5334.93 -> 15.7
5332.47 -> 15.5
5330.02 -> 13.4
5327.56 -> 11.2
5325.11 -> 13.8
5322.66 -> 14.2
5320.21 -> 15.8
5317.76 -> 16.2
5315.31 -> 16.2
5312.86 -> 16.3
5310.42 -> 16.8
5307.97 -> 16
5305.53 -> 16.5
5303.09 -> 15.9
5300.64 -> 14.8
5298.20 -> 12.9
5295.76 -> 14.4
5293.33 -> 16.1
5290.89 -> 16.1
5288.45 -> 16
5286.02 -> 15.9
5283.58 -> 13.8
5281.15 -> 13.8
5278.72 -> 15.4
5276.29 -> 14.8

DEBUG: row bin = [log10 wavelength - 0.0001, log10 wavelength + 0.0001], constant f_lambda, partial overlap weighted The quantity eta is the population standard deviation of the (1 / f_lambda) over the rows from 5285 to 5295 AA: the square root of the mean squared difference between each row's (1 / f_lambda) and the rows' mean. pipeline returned 0.000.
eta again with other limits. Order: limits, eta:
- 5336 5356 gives 0.004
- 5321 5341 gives 0.008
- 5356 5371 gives 0.004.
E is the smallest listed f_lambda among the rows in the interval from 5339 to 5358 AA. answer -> 13.1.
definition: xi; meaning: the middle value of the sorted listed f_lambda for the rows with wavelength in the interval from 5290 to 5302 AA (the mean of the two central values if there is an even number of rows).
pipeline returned 14.8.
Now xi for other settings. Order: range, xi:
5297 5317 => 16.1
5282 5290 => 15.9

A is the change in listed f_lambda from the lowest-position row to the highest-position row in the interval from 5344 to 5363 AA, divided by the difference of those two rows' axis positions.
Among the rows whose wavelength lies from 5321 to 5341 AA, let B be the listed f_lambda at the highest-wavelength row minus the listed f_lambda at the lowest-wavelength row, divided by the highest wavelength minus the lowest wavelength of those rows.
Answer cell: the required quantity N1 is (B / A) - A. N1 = -1.0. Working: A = 0.07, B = -0.064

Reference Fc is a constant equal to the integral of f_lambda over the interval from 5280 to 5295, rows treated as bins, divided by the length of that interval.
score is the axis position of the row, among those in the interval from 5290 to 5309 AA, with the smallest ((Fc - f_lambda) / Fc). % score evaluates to 5305.53 AA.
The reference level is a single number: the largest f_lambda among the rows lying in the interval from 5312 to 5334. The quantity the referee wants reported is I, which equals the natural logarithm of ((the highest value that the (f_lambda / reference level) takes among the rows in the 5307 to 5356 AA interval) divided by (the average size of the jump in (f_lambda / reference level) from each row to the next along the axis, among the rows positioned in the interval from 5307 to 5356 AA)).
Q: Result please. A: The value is 2.91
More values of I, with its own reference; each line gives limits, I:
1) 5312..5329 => 2.95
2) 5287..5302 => 2.74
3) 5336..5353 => 2.79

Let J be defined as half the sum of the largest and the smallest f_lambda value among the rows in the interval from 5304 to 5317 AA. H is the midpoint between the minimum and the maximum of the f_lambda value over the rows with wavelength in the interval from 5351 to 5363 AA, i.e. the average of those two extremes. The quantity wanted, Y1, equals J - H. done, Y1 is 0.2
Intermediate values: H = 16.2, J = 16.4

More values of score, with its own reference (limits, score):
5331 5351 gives 5334.93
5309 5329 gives 5310.42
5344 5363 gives 5359.55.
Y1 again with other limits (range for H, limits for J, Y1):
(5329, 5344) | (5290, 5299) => 0.1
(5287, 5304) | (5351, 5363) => 1.7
